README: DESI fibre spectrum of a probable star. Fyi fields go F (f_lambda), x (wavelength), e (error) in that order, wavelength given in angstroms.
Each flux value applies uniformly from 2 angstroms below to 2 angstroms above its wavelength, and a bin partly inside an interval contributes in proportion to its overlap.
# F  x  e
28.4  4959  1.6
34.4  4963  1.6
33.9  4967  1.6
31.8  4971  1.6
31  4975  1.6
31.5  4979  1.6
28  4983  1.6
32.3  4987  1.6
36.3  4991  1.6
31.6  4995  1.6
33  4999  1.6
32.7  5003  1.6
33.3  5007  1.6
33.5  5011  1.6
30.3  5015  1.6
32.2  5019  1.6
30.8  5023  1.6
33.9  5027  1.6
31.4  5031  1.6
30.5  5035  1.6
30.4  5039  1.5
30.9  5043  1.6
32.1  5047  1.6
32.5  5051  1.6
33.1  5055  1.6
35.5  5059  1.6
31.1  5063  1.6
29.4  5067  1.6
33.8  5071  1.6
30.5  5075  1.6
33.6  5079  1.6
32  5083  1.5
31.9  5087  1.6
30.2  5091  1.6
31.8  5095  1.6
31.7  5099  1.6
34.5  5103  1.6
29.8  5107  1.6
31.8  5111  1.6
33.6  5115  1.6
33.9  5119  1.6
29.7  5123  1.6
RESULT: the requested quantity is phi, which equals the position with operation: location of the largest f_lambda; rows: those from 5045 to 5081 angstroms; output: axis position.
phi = 5059 angstroms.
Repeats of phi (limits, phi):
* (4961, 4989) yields 4963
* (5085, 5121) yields 5103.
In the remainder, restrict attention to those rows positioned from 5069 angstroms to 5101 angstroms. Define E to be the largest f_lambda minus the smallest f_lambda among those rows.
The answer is 3.6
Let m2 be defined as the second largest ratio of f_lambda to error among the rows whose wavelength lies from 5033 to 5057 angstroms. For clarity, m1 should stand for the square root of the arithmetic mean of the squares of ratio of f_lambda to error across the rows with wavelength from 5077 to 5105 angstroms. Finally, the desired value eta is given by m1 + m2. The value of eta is 40.7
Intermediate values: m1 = 20.4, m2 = 20.3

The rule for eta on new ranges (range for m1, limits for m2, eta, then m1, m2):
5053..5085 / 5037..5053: 40.7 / 20.4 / 20.3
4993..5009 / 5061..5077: 39.8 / 20.4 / 19.4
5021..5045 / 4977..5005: 40.4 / 19.8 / 20.6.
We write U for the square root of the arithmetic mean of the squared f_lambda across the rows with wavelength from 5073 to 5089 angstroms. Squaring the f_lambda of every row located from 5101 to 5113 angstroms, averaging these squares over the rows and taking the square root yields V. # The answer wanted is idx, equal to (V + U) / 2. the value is 32.1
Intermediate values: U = 32.0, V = 32.1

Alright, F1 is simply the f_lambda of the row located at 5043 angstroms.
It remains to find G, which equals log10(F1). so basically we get 1.49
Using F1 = 30.9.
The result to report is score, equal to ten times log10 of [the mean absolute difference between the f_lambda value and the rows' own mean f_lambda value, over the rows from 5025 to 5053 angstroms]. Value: 0.0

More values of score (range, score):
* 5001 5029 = 0.4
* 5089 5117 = 0.9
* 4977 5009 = 1.7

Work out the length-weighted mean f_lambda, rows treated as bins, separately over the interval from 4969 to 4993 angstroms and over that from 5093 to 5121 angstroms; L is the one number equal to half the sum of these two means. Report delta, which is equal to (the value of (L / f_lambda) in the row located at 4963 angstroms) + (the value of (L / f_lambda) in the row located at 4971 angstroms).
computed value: 1.94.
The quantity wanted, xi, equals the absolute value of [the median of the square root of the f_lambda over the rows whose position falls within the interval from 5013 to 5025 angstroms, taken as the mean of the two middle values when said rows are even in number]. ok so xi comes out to 5.550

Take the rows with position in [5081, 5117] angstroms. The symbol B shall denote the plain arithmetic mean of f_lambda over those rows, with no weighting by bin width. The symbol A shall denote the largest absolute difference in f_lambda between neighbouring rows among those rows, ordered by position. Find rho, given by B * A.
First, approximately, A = 4.70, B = 31.9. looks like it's 150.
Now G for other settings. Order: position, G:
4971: 1.50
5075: 1.48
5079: 1.53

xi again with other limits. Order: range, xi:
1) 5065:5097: 5.644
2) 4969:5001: 5.630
